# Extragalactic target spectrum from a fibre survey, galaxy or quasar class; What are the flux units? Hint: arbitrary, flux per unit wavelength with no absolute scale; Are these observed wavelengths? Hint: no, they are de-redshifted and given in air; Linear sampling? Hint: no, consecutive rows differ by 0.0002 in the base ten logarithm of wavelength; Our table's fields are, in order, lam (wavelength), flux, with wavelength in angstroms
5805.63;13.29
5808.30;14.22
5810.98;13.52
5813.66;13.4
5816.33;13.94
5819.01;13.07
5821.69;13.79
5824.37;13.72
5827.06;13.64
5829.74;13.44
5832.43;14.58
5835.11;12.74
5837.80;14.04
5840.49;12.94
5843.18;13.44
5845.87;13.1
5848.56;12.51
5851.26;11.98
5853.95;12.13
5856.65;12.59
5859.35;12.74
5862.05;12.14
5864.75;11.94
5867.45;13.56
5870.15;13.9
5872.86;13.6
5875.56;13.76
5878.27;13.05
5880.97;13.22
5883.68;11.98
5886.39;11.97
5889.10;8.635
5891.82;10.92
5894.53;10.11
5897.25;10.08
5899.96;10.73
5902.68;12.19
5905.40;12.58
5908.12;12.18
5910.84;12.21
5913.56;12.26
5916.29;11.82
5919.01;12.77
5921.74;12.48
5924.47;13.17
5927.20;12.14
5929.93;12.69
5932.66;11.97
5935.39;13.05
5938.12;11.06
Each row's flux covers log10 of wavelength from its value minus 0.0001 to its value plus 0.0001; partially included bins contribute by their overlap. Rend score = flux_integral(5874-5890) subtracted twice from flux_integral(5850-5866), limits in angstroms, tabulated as -195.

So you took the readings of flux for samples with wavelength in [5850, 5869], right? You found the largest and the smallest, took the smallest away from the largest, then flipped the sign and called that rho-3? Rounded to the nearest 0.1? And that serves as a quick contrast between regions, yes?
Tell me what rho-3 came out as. -1.6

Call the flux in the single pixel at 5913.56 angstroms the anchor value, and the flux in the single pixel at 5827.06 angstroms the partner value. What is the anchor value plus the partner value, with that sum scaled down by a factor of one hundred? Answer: 0.259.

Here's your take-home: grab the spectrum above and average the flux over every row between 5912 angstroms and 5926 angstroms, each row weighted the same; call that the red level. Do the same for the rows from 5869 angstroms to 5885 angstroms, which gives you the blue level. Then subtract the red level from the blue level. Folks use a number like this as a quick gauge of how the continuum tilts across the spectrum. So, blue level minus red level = 0.8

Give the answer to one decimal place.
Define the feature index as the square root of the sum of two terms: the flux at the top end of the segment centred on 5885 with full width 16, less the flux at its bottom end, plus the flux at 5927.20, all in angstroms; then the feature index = 3.2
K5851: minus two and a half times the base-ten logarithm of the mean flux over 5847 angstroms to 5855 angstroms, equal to -2.72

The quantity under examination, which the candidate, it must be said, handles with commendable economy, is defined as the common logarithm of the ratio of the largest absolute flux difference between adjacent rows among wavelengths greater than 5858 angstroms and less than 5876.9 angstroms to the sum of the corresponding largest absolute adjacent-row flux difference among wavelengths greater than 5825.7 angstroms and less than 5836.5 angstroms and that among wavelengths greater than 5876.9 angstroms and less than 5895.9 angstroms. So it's -0.50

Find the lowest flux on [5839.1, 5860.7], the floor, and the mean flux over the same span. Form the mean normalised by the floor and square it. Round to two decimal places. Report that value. 1.12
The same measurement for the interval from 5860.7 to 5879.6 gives 1.21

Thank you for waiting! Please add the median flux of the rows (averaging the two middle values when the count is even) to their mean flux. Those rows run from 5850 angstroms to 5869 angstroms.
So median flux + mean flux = 24.6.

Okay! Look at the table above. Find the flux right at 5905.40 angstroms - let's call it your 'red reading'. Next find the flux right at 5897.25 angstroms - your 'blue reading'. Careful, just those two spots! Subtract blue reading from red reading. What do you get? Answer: 2.5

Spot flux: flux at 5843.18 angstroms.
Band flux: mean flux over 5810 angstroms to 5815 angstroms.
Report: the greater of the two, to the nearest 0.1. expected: 13.5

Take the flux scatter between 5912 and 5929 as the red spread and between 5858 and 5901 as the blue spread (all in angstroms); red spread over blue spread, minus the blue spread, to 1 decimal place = -1.2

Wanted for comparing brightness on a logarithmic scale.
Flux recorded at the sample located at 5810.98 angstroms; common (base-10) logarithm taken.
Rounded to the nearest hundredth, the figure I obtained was 1.13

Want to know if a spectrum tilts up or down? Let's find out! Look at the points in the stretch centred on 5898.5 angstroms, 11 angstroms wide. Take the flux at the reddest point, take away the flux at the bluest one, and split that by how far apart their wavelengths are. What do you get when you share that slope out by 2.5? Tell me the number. 0.102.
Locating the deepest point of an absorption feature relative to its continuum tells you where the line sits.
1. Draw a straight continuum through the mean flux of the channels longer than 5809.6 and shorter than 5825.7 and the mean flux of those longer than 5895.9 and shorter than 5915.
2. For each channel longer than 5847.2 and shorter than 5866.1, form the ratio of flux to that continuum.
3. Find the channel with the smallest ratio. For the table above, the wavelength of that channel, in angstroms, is 5851.26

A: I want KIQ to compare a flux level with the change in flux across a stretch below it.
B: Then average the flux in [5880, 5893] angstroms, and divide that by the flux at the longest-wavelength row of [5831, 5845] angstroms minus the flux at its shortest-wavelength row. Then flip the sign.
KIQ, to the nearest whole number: 10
